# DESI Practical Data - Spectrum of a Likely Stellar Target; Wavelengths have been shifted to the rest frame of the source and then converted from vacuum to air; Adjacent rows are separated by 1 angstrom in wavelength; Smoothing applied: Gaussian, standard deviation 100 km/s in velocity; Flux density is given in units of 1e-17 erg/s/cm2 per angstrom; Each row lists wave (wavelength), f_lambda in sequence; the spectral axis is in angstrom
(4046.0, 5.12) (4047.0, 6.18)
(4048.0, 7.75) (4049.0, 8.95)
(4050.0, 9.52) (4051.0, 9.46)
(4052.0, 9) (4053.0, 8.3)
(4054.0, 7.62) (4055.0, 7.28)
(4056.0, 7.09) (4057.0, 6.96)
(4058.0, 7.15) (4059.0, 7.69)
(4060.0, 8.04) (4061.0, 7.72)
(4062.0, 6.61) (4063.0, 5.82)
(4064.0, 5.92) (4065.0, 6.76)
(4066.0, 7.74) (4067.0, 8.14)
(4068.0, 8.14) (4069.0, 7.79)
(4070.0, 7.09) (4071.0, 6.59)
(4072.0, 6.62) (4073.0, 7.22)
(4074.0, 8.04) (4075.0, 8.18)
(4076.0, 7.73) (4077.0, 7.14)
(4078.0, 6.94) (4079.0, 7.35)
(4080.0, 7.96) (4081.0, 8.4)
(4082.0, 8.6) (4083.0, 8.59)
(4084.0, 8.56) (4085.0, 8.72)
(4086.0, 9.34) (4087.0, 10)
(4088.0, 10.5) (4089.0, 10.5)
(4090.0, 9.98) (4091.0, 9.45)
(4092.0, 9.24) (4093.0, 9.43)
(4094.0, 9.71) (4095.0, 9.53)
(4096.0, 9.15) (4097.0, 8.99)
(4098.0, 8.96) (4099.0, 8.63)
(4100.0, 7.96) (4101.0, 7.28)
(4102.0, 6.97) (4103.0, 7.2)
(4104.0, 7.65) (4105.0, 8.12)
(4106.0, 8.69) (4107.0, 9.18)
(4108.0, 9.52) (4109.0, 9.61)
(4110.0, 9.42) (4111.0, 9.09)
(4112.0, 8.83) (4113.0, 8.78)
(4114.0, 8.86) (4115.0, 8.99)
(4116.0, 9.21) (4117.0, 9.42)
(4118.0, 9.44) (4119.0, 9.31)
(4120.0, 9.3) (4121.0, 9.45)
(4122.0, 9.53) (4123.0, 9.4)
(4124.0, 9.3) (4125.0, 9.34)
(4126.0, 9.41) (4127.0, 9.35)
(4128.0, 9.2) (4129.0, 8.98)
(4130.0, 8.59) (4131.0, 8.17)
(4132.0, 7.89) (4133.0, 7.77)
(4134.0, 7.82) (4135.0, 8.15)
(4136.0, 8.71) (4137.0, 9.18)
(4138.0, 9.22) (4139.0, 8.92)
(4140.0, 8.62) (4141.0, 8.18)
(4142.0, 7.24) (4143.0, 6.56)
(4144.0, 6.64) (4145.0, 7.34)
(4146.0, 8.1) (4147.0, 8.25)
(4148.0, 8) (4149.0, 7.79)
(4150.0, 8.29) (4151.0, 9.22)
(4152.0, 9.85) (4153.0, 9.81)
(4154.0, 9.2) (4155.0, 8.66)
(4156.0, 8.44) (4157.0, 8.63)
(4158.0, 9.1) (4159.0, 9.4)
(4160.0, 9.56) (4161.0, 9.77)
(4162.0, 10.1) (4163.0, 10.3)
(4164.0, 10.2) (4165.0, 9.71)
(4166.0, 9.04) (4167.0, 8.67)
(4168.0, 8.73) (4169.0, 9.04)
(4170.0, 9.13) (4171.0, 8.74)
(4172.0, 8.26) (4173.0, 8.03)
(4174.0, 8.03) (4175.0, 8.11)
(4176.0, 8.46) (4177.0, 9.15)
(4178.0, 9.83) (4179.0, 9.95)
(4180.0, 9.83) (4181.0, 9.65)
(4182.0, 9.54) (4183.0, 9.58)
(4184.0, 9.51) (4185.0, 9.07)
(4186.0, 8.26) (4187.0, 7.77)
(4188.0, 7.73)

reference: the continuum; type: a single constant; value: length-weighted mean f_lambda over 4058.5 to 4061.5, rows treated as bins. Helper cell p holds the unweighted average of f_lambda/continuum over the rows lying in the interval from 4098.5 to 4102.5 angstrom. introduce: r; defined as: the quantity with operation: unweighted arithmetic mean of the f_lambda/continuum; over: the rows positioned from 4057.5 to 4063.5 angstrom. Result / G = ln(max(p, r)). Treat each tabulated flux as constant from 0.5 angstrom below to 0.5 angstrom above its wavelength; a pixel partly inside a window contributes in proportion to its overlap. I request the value -0.01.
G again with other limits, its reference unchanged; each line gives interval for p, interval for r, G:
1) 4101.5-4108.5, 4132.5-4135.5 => 0.05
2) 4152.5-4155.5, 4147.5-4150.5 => 0.17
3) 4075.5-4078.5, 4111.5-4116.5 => 0.13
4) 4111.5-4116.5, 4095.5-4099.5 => 0.13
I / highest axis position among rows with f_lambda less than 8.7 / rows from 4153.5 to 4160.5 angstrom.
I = 4157.0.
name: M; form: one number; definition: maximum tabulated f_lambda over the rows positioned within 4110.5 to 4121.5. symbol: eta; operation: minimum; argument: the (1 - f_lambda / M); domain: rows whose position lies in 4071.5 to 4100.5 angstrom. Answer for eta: -0.11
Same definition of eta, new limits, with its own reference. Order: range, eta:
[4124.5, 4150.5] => 0.00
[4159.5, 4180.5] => -0.09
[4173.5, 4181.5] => -0.05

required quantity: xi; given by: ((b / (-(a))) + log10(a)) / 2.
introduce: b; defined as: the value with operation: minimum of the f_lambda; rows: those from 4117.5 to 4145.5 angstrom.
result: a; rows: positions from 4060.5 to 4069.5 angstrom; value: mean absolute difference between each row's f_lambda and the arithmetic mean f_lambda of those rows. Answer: -4.1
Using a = 0.80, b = 6.56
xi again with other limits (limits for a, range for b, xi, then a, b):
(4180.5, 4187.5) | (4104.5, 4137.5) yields -6.7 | 0.59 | 7.77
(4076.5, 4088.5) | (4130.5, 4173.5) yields -4.2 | 0.79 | 6.56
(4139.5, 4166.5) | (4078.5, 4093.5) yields -4.3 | 0.86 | 7.35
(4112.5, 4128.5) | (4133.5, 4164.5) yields -20.6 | 0.16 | 6.56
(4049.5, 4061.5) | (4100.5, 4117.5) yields -4.8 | 0.73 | 6.97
